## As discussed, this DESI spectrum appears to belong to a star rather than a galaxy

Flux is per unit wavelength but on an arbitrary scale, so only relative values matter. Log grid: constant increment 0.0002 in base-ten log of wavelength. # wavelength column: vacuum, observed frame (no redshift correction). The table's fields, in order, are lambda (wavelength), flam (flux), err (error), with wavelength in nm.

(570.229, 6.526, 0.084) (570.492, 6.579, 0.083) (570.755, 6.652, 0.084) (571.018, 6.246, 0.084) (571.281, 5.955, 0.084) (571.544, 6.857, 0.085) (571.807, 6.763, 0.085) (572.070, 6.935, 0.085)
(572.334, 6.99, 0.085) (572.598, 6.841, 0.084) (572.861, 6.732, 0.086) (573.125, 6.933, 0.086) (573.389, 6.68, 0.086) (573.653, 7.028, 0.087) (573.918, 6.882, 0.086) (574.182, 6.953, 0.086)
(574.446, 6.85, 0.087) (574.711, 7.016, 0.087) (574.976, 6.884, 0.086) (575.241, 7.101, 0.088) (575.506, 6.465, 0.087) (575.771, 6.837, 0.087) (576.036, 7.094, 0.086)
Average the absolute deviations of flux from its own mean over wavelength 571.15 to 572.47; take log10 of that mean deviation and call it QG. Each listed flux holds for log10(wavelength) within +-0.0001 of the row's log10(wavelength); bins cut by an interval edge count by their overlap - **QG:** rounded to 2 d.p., -0.53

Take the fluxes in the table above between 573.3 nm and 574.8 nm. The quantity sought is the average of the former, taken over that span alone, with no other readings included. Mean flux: 6.90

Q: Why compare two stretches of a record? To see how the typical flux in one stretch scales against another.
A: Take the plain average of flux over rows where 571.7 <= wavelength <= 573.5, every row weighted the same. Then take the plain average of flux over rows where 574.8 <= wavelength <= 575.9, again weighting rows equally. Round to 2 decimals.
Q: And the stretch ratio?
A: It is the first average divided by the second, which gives 1.00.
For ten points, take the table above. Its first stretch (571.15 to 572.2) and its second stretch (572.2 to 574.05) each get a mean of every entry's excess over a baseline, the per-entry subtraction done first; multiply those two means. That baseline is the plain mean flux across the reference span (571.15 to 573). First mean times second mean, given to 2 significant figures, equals -0.014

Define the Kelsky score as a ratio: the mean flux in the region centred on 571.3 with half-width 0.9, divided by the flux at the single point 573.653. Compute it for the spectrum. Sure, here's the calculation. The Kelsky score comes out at 0.935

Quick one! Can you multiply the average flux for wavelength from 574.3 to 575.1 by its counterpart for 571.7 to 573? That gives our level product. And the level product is 47.4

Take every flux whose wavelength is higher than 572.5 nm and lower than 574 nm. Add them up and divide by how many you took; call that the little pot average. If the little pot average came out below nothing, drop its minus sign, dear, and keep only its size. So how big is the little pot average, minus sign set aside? 6.85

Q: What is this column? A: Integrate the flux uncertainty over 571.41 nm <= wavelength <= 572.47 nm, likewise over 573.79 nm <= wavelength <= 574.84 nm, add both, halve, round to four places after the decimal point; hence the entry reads 0.0905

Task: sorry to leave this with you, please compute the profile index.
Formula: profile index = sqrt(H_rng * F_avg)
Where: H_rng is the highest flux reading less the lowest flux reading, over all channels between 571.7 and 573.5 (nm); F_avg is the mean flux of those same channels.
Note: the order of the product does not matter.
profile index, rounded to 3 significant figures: 1.46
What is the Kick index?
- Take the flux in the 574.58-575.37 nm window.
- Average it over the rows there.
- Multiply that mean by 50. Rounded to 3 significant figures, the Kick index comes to 350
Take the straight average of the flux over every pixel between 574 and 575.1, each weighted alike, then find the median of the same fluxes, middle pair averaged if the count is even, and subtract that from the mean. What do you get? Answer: 0.007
